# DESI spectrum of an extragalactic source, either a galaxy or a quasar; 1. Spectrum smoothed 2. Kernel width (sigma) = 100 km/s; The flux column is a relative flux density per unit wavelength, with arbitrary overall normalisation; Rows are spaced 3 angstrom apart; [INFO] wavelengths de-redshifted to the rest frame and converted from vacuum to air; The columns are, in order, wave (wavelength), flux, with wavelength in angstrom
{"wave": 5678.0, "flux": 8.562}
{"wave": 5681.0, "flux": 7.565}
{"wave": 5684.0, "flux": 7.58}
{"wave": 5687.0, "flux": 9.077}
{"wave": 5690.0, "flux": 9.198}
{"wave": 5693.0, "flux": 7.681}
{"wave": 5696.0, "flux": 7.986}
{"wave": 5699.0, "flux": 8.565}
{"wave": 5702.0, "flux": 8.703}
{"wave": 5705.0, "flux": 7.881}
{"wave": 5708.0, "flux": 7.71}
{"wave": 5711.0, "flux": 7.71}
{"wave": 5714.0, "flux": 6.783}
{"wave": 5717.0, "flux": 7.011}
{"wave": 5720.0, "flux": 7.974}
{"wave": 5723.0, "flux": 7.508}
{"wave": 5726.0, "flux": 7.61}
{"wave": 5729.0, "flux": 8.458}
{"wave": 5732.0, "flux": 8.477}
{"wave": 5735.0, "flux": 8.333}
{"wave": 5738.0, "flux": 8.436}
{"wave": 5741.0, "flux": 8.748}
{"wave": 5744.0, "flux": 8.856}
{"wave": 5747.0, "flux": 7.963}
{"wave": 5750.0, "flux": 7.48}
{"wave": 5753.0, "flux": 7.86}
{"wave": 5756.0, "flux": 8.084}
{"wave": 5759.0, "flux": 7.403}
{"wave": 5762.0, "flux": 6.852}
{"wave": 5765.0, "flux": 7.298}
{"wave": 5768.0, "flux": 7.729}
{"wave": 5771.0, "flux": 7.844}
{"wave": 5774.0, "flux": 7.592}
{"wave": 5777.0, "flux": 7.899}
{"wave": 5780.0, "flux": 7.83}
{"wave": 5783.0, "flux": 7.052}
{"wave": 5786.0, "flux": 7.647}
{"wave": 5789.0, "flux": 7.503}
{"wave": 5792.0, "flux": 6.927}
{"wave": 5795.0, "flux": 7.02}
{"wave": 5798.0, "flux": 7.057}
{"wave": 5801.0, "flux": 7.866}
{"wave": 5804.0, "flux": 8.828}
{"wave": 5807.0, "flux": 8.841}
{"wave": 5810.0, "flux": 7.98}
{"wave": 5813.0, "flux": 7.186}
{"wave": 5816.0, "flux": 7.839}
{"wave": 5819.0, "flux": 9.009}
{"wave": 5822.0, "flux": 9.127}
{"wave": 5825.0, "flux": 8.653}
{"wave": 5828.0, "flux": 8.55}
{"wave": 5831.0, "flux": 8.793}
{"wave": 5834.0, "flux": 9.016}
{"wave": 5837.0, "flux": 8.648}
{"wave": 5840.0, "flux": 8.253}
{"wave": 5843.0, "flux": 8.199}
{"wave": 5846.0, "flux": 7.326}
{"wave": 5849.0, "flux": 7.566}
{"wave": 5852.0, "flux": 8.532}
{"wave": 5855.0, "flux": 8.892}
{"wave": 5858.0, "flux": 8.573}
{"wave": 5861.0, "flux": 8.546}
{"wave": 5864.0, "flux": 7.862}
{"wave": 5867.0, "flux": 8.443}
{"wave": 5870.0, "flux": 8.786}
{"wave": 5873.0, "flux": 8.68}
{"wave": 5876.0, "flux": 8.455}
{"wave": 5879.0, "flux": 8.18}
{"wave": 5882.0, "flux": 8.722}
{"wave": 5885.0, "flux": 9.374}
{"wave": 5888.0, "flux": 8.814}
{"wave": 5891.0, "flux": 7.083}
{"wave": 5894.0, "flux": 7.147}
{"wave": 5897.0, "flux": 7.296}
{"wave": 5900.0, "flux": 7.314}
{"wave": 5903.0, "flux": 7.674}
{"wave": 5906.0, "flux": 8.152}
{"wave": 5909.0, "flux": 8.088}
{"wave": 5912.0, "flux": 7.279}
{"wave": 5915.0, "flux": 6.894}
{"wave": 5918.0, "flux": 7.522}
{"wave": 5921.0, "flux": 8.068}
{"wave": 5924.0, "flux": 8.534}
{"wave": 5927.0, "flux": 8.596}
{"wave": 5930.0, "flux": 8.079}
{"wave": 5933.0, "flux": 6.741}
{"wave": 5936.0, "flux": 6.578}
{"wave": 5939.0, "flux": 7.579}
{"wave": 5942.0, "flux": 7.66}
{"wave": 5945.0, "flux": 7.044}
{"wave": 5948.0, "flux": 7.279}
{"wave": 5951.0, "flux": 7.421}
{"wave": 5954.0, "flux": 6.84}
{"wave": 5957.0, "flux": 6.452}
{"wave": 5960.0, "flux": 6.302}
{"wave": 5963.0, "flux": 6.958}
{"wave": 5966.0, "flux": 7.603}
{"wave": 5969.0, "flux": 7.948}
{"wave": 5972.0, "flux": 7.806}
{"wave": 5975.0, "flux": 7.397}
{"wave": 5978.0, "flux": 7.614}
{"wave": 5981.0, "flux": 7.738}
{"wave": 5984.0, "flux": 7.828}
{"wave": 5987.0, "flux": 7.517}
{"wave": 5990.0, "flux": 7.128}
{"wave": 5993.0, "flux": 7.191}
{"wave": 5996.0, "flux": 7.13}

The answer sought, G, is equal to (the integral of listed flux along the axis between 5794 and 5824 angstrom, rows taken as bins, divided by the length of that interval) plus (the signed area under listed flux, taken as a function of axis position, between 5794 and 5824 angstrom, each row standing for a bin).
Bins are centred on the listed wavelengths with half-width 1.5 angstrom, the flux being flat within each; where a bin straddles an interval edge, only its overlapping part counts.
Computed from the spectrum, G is 251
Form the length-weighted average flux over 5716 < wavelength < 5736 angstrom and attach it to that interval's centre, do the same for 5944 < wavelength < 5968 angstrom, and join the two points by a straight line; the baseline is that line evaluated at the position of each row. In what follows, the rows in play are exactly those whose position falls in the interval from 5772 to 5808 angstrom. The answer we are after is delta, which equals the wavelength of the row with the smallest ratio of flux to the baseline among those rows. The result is 5792.0 angstrom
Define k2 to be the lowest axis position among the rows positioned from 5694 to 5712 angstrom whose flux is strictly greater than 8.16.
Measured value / 5699.0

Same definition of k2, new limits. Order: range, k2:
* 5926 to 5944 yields 5927.0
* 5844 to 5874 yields 5852.0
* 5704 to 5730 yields 5729.0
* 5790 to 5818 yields 5804.0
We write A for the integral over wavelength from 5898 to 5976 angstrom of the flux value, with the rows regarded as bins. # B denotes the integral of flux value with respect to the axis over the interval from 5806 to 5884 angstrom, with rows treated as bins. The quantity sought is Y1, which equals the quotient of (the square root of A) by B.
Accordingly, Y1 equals 0.037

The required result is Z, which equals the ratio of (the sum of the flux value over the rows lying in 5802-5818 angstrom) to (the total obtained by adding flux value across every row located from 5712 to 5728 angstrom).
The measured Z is 1.10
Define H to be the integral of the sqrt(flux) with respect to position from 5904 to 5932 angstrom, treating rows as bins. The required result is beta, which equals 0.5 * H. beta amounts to 39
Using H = 79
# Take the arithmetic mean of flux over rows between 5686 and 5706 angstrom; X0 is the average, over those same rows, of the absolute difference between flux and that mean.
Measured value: 0.51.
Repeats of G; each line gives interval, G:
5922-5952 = 234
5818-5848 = 265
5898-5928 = 242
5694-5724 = 241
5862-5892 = 262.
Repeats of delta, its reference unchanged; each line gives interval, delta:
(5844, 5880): 5846.0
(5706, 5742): 5714.0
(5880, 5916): 5915.0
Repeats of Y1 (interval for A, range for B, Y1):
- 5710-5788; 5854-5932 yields 0.039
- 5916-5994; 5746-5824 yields 0.040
